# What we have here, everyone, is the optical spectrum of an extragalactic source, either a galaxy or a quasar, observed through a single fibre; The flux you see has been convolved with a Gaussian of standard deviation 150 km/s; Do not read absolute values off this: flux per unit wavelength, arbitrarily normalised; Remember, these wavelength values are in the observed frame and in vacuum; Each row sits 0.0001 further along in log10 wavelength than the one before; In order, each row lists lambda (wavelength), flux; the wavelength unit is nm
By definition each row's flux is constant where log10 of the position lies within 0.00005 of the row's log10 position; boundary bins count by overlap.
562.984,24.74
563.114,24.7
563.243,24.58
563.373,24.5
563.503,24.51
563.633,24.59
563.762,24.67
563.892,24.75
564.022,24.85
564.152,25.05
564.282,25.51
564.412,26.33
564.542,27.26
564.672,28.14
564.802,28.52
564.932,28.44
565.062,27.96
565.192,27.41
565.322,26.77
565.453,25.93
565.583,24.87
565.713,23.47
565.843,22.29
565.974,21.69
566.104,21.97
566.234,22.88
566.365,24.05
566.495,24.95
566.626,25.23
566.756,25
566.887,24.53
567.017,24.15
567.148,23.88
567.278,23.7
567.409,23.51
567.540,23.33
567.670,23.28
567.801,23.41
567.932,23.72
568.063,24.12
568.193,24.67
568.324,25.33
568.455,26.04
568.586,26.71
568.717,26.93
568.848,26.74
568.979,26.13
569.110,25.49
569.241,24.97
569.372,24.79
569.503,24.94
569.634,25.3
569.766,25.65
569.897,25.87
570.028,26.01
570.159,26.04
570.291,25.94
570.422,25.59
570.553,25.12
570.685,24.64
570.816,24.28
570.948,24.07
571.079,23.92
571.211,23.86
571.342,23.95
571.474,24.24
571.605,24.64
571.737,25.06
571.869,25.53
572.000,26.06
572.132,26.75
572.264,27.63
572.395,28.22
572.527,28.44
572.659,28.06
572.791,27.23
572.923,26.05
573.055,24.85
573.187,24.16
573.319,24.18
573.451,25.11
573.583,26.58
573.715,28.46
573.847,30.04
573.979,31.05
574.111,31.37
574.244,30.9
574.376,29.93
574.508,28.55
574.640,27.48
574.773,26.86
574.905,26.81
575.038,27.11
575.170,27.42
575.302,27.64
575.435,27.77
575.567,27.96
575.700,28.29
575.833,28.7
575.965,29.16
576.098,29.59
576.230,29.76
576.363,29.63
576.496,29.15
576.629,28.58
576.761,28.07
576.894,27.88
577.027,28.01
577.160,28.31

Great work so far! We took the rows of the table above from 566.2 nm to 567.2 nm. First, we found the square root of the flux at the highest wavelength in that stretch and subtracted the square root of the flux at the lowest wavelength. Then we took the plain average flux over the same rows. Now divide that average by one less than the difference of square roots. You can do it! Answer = -27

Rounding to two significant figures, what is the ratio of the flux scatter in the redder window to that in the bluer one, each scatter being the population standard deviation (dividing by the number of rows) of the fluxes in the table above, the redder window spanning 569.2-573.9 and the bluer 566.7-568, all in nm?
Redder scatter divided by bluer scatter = 2.8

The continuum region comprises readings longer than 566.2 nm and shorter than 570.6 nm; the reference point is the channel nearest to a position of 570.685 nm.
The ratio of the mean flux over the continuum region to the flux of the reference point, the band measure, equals 1.01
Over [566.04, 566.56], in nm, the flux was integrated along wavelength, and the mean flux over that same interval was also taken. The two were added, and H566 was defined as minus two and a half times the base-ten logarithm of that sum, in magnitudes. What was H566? -3.88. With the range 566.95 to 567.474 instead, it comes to -3.90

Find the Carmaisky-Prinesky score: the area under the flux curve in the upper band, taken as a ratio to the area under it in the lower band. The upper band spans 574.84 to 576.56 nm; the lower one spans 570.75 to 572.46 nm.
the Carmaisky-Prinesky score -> 1.13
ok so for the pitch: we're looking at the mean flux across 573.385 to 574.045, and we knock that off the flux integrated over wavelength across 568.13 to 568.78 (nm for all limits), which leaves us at -11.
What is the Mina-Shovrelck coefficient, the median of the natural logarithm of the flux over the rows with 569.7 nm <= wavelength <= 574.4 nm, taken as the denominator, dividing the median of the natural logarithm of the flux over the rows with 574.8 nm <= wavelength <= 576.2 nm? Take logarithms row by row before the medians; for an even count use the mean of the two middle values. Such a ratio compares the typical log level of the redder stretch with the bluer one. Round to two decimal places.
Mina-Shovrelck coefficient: 1.02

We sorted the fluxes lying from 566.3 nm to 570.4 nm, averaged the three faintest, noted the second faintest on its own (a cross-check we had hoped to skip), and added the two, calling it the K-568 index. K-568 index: 46.7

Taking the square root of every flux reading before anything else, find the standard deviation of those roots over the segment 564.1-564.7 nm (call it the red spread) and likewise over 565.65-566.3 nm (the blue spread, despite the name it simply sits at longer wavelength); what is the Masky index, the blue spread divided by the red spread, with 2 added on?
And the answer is 2.62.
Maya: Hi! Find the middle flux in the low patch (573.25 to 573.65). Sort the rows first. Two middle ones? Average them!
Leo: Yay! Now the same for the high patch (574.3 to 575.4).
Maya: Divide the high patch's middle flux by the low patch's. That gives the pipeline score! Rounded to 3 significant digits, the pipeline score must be 1.09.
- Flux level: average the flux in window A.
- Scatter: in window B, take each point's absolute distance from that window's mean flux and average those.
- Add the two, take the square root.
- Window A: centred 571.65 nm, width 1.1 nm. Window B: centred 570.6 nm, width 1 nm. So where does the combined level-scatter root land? 5.07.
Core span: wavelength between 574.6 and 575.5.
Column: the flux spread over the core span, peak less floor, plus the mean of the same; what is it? 28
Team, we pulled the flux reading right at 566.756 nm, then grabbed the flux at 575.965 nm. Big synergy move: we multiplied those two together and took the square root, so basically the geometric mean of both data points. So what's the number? 27.0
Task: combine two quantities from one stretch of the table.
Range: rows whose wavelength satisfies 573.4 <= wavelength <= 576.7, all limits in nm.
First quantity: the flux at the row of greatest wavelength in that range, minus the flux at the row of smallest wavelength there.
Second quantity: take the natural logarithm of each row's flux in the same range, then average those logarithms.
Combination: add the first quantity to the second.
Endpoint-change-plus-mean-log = 6.8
